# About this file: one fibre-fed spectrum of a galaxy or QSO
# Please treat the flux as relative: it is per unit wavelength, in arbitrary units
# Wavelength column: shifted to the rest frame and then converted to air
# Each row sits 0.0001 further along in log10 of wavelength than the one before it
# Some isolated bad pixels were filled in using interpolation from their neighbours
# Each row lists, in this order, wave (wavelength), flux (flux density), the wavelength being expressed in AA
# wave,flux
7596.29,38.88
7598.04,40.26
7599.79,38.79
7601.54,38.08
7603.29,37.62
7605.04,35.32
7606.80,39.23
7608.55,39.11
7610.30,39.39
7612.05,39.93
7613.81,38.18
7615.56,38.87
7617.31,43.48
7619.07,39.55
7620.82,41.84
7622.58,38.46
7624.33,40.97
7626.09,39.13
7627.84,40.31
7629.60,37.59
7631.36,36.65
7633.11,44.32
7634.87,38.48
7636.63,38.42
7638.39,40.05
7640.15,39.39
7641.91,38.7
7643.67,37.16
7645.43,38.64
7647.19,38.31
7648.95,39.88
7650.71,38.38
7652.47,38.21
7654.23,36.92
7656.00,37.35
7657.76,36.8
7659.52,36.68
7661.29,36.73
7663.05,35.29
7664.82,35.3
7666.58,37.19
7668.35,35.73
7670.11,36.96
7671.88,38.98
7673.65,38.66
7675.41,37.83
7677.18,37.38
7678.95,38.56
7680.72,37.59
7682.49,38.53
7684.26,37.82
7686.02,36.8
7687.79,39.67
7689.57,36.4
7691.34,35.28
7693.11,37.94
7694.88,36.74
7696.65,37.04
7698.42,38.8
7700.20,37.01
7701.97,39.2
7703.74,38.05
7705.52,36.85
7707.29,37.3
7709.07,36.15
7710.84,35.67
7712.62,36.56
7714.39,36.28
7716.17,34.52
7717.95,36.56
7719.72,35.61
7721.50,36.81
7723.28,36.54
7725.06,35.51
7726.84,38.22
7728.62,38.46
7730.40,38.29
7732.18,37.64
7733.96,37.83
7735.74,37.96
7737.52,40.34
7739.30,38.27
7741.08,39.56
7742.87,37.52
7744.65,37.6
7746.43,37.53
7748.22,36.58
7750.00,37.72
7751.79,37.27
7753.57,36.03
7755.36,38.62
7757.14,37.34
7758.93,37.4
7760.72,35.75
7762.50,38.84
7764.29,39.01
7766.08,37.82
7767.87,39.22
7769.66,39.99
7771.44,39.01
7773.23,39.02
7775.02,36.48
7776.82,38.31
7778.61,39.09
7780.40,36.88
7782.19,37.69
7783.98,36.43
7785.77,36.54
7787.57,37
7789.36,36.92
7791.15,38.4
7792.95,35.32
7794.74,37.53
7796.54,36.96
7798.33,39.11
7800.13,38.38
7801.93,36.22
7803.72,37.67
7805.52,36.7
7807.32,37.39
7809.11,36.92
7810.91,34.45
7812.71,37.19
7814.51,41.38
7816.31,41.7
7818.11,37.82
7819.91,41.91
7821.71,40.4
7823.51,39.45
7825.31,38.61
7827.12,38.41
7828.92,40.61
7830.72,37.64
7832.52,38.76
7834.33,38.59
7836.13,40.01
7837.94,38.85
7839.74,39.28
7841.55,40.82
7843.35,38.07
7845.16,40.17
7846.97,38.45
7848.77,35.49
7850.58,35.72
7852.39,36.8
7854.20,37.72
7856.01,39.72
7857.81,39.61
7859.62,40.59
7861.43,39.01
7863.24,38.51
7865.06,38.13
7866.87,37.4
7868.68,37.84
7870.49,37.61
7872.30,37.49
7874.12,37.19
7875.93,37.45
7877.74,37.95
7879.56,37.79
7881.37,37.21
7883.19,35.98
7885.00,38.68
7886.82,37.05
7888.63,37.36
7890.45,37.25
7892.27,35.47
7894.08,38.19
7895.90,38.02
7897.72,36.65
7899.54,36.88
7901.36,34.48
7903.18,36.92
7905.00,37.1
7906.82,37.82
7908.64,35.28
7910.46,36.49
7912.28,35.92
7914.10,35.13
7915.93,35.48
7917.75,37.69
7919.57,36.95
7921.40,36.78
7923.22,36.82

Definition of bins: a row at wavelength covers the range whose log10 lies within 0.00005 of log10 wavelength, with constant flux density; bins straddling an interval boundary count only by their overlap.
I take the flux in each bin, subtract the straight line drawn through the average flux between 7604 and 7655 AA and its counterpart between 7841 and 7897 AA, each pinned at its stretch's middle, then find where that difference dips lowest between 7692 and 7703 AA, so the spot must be 7694.88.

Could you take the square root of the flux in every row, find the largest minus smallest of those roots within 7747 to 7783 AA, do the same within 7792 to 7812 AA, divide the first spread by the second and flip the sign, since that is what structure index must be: -0.9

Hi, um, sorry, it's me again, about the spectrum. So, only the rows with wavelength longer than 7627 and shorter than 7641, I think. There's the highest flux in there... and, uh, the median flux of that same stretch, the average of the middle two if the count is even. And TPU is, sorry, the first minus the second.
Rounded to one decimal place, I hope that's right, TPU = 5.4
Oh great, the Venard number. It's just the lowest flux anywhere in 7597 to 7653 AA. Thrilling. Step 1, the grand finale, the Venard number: 35.32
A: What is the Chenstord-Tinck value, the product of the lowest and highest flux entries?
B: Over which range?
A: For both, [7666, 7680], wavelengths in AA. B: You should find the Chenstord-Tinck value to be 1393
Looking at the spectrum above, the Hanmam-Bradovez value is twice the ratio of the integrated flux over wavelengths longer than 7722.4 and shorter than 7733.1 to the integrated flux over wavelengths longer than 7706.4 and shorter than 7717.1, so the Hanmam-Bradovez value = 2.08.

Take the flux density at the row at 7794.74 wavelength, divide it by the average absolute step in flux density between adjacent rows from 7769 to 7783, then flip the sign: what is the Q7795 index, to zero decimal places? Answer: -29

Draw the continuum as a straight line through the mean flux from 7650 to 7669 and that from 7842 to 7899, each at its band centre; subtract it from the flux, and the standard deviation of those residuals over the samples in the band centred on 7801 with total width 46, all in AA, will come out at 1.8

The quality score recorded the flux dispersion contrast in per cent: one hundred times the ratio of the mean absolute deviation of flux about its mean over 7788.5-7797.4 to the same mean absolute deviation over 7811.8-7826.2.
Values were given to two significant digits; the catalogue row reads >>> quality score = 49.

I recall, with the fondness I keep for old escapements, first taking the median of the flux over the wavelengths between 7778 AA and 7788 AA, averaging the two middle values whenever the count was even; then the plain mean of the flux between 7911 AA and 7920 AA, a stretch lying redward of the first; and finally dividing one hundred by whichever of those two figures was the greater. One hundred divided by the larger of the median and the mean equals 2.71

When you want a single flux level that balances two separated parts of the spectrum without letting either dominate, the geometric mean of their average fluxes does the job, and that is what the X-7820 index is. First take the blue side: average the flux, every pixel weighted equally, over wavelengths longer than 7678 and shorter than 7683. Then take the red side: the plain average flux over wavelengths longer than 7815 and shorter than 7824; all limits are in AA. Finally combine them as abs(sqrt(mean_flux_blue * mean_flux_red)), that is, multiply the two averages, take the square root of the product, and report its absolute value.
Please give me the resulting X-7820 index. 39.2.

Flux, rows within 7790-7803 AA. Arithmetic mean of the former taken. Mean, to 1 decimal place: 37.4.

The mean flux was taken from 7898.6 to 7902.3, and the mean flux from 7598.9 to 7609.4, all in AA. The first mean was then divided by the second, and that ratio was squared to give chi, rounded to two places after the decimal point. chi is 0.88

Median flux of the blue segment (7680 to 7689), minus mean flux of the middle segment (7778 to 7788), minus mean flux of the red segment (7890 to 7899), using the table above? -37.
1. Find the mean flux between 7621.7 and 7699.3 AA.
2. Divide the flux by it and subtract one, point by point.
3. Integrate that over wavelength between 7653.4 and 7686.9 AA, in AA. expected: -0.69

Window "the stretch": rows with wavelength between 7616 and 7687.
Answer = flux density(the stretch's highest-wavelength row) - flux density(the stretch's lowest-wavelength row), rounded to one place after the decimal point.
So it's -6.7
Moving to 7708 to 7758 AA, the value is 1.2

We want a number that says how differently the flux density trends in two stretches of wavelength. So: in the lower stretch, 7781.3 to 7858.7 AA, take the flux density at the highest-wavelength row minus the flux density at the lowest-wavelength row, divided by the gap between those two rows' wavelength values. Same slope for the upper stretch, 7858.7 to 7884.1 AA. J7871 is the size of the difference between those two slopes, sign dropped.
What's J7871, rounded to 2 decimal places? 0.22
